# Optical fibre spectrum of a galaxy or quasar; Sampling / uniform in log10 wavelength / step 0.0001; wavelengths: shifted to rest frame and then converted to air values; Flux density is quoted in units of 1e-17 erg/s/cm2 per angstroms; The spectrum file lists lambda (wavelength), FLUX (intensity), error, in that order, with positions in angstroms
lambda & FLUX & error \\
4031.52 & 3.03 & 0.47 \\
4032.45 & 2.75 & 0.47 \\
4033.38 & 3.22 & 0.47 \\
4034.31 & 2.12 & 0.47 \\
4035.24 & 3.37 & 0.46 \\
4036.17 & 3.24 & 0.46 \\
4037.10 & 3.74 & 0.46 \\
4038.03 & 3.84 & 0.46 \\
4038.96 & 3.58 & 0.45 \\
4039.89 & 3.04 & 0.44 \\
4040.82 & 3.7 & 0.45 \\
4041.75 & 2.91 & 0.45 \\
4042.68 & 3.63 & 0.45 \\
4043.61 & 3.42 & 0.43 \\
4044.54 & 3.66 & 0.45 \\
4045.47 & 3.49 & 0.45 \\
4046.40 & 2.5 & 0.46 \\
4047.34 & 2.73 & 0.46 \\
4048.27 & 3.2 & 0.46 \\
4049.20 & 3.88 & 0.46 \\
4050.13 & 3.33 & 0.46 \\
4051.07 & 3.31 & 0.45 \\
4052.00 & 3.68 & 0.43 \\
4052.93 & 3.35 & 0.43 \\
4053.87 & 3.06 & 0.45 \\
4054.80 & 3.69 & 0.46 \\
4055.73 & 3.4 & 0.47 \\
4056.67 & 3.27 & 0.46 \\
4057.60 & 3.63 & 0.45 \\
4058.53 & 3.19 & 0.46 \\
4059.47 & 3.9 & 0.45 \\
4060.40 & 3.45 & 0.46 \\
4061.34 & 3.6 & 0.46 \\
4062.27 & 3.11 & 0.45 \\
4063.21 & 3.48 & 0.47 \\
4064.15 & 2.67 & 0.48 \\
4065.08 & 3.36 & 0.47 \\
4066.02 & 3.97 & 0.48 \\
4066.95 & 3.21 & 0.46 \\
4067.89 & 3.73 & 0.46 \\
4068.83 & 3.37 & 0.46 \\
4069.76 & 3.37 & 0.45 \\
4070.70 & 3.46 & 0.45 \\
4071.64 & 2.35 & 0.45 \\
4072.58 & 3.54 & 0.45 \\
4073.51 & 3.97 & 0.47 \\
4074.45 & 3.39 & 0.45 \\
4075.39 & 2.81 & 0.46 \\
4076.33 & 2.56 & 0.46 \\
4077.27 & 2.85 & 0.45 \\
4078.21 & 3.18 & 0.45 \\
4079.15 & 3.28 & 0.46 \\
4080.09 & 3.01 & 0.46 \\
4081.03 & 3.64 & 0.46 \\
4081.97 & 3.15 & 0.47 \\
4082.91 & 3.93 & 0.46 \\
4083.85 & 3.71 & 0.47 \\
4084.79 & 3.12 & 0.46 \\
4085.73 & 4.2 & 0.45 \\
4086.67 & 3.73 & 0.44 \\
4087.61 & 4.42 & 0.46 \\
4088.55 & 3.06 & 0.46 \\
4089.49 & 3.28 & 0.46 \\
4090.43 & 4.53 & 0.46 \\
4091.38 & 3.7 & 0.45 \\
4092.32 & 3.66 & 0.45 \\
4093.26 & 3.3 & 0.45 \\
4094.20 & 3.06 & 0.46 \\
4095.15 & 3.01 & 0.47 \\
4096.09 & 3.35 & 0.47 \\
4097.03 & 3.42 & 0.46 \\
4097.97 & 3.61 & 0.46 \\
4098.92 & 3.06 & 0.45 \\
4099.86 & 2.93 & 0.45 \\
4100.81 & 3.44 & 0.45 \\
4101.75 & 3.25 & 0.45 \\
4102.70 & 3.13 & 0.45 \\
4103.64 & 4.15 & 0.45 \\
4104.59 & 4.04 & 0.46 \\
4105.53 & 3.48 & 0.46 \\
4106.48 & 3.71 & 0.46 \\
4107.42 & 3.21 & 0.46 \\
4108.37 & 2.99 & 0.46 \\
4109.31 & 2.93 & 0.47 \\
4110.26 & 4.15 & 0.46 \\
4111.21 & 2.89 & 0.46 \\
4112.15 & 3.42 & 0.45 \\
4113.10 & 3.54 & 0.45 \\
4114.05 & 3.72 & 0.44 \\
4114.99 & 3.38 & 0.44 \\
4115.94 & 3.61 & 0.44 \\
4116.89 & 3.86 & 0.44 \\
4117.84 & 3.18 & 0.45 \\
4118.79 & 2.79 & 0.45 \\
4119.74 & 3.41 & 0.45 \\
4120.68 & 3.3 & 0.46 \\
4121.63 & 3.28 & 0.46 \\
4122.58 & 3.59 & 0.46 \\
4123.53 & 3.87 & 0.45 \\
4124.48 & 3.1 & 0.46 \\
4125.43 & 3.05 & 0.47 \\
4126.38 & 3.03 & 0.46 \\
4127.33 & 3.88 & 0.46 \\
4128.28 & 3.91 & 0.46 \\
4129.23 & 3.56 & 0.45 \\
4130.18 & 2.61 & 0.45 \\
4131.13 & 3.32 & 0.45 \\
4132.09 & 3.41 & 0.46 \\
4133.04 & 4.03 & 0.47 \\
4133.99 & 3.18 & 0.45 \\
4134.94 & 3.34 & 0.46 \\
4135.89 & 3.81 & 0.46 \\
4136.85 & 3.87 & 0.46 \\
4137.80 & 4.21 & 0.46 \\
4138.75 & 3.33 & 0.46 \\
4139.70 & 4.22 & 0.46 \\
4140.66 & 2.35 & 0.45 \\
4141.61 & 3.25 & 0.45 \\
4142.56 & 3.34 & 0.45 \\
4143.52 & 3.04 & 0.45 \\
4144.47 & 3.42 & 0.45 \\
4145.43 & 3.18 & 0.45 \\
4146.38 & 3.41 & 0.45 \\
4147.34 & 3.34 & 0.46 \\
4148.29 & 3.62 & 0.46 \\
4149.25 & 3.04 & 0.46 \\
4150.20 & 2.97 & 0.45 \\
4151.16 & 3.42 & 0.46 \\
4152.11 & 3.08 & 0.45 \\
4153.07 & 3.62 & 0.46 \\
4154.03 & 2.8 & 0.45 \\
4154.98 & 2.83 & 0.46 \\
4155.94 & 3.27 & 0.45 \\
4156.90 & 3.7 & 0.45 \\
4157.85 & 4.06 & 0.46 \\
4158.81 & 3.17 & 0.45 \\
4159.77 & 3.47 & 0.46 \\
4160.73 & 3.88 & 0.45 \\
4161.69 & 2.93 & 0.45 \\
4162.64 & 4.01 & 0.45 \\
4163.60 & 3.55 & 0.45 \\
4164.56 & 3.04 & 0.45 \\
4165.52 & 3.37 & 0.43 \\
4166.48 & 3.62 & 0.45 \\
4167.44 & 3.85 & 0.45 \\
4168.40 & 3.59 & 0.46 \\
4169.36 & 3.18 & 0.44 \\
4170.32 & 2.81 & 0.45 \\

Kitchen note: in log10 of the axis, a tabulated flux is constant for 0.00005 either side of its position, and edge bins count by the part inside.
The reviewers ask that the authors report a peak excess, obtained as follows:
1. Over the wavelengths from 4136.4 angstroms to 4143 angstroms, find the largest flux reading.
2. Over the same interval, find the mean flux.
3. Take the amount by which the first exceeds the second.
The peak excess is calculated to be 0.71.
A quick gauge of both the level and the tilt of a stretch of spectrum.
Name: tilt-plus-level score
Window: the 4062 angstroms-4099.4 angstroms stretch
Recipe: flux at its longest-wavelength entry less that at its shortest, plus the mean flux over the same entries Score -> 3.34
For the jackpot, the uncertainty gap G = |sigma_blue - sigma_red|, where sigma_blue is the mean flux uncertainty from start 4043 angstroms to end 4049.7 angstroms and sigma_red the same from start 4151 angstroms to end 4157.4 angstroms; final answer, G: 0.001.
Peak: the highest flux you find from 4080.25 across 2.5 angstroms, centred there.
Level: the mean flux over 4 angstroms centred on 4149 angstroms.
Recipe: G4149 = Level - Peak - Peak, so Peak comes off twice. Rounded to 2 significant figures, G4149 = -4.0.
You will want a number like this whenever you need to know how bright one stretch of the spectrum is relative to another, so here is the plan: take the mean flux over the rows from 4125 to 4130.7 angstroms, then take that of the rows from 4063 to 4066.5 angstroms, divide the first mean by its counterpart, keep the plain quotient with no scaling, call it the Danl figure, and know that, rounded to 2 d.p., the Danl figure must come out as 0.99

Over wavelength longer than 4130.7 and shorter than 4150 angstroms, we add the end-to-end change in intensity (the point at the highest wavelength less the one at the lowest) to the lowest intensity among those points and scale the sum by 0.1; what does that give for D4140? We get 0.21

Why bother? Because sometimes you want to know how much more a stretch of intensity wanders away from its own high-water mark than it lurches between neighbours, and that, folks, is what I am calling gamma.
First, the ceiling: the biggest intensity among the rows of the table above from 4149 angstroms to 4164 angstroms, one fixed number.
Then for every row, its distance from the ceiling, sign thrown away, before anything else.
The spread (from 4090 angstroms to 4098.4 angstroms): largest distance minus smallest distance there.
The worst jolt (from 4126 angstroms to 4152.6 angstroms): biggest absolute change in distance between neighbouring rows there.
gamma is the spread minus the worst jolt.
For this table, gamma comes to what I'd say -0.9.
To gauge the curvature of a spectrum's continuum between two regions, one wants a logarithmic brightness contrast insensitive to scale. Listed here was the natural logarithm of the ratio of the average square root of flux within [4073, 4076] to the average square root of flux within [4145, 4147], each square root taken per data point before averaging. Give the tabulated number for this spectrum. 0.01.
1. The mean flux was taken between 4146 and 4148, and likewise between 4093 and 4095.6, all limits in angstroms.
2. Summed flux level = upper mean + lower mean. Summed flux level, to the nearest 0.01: 6.50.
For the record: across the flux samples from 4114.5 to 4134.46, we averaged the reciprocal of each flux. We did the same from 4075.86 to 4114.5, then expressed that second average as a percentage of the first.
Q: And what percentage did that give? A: 99.3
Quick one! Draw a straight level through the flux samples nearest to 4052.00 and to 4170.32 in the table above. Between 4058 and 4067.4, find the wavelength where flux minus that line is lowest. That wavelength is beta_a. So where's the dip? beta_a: 4064.15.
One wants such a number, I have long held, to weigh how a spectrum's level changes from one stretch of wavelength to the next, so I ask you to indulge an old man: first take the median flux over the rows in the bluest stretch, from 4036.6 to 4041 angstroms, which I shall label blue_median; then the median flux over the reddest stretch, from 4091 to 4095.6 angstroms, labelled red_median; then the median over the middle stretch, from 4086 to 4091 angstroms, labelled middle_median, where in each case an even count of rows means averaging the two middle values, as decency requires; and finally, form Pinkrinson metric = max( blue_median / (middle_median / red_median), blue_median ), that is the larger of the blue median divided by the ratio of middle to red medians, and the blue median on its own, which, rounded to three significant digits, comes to 3.70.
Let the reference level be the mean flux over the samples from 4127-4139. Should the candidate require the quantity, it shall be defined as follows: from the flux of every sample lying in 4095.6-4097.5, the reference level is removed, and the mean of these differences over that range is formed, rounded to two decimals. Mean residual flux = -0.19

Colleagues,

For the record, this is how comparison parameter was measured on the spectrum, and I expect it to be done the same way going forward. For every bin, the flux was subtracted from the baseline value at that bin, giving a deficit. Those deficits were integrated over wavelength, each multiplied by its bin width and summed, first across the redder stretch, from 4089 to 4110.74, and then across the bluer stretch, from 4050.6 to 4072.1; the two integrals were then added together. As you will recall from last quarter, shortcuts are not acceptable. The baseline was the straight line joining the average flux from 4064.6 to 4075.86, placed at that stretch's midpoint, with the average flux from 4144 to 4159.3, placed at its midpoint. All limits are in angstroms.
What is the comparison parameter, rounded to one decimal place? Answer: -1.9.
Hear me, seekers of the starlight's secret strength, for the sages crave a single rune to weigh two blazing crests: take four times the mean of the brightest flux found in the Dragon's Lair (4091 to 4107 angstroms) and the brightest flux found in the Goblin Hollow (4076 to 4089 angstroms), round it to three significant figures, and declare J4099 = 17.1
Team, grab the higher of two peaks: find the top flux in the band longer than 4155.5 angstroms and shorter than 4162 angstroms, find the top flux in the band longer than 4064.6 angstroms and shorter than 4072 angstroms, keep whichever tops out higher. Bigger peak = 4.06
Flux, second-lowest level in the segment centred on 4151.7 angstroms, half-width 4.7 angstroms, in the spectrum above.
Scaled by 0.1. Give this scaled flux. 0.283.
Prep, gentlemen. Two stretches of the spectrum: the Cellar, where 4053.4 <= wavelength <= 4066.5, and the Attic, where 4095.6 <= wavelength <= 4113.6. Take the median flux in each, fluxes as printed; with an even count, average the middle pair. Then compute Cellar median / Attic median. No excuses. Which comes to 1.00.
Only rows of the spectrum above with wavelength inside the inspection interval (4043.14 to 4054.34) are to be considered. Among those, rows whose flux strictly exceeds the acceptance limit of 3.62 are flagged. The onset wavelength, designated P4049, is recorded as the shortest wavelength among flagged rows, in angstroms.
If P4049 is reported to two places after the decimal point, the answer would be 4044.54 angstroms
